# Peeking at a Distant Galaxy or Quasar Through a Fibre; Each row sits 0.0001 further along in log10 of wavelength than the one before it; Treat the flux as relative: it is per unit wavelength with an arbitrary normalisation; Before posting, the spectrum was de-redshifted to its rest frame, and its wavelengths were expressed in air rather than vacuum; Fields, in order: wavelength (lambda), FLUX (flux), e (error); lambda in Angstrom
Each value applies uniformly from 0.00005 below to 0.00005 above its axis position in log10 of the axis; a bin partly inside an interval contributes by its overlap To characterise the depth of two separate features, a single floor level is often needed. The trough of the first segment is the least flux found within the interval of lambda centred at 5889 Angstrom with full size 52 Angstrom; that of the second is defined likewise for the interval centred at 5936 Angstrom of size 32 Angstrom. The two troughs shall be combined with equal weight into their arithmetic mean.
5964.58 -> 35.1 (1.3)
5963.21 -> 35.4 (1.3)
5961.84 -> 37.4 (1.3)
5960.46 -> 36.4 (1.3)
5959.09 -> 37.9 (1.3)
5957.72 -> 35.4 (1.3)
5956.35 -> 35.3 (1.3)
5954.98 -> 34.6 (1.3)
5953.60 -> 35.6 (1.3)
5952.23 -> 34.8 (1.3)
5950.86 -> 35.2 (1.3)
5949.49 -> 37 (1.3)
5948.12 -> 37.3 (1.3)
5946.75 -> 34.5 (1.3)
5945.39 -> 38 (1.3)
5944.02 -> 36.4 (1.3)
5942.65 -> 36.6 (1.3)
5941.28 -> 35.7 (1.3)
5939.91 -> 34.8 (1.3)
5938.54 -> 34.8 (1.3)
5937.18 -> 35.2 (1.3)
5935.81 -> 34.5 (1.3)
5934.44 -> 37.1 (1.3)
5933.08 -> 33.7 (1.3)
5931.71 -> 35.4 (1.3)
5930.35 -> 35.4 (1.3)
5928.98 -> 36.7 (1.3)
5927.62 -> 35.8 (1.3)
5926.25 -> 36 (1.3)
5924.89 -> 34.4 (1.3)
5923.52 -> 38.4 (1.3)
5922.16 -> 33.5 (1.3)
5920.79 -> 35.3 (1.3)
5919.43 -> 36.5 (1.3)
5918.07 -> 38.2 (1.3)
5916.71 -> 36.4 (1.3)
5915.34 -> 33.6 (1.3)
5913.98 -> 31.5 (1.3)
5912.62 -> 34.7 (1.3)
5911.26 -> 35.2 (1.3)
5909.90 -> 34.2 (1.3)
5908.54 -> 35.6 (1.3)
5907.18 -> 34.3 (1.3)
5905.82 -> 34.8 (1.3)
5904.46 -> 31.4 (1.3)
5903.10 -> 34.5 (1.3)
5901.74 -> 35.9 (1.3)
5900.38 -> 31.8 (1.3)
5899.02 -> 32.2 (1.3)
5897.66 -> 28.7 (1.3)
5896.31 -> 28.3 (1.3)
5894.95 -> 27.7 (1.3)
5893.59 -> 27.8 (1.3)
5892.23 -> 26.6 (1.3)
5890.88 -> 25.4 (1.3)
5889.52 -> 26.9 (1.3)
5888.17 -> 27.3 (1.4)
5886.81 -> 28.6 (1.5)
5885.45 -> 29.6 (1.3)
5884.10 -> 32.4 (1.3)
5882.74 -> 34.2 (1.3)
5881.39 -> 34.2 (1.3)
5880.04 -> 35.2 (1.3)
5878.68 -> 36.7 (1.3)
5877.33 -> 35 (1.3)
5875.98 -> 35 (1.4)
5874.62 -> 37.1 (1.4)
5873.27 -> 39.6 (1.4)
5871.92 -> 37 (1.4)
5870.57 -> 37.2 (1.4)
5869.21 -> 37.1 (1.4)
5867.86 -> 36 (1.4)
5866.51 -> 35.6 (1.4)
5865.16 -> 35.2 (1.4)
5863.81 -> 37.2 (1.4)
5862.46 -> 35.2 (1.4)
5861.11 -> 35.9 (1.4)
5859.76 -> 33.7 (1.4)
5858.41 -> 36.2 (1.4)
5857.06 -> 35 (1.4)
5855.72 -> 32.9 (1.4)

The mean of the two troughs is 29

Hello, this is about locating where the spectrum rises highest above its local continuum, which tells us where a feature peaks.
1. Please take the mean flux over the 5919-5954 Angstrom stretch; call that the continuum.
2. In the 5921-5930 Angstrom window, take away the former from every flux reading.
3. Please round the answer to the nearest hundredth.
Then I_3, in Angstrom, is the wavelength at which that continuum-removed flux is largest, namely 5923.52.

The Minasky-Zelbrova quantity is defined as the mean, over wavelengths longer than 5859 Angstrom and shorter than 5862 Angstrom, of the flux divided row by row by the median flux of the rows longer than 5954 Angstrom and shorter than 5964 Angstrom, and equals 0.98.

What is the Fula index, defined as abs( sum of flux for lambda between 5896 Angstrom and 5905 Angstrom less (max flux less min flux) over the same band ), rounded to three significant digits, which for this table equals 215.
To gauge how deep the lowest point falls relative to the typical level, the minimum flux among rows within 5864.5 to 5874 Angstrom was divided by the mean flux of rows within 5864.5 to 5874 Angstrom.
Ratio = 0.956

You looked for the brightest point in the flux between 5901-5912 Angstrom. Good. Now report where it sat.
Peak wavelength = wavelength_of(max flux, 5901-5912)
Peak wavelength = 5901.74 Angstrom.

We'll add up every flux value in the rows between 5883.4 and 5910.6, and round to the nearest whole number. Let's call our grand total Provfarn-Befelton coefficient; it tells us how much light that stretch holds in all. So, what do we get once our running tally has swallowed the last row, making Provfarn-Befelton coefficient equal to 614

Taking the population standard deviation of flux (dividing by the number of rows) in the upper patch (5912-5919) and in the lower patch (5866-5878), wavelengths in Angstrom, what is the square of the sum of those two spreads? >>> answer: 13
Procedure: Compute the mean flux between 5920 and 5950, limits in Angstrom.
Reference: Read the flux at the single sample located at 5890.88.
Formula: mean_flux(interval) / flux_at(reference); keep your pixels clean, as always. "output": 1.41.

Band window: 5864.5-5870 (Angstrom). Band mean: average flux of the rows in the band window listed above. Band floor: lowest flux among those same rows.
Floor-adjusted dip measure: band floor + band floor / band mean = 36.2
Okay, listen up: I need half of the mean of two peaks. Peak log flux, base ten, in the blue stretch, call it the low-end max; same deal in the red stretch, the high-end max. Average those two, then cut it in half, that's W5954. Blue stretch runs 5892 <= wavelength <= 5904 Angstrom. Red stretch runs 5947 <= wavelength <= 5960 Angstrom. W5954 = 0.783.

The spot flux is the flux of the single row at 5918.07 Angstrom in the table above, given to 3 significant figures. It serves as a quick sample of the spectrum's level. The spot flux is 38.2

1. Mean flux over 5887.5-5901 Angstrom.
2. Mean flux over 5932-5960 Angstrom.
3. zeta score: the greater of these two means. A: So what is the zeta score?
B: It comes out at 35.72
